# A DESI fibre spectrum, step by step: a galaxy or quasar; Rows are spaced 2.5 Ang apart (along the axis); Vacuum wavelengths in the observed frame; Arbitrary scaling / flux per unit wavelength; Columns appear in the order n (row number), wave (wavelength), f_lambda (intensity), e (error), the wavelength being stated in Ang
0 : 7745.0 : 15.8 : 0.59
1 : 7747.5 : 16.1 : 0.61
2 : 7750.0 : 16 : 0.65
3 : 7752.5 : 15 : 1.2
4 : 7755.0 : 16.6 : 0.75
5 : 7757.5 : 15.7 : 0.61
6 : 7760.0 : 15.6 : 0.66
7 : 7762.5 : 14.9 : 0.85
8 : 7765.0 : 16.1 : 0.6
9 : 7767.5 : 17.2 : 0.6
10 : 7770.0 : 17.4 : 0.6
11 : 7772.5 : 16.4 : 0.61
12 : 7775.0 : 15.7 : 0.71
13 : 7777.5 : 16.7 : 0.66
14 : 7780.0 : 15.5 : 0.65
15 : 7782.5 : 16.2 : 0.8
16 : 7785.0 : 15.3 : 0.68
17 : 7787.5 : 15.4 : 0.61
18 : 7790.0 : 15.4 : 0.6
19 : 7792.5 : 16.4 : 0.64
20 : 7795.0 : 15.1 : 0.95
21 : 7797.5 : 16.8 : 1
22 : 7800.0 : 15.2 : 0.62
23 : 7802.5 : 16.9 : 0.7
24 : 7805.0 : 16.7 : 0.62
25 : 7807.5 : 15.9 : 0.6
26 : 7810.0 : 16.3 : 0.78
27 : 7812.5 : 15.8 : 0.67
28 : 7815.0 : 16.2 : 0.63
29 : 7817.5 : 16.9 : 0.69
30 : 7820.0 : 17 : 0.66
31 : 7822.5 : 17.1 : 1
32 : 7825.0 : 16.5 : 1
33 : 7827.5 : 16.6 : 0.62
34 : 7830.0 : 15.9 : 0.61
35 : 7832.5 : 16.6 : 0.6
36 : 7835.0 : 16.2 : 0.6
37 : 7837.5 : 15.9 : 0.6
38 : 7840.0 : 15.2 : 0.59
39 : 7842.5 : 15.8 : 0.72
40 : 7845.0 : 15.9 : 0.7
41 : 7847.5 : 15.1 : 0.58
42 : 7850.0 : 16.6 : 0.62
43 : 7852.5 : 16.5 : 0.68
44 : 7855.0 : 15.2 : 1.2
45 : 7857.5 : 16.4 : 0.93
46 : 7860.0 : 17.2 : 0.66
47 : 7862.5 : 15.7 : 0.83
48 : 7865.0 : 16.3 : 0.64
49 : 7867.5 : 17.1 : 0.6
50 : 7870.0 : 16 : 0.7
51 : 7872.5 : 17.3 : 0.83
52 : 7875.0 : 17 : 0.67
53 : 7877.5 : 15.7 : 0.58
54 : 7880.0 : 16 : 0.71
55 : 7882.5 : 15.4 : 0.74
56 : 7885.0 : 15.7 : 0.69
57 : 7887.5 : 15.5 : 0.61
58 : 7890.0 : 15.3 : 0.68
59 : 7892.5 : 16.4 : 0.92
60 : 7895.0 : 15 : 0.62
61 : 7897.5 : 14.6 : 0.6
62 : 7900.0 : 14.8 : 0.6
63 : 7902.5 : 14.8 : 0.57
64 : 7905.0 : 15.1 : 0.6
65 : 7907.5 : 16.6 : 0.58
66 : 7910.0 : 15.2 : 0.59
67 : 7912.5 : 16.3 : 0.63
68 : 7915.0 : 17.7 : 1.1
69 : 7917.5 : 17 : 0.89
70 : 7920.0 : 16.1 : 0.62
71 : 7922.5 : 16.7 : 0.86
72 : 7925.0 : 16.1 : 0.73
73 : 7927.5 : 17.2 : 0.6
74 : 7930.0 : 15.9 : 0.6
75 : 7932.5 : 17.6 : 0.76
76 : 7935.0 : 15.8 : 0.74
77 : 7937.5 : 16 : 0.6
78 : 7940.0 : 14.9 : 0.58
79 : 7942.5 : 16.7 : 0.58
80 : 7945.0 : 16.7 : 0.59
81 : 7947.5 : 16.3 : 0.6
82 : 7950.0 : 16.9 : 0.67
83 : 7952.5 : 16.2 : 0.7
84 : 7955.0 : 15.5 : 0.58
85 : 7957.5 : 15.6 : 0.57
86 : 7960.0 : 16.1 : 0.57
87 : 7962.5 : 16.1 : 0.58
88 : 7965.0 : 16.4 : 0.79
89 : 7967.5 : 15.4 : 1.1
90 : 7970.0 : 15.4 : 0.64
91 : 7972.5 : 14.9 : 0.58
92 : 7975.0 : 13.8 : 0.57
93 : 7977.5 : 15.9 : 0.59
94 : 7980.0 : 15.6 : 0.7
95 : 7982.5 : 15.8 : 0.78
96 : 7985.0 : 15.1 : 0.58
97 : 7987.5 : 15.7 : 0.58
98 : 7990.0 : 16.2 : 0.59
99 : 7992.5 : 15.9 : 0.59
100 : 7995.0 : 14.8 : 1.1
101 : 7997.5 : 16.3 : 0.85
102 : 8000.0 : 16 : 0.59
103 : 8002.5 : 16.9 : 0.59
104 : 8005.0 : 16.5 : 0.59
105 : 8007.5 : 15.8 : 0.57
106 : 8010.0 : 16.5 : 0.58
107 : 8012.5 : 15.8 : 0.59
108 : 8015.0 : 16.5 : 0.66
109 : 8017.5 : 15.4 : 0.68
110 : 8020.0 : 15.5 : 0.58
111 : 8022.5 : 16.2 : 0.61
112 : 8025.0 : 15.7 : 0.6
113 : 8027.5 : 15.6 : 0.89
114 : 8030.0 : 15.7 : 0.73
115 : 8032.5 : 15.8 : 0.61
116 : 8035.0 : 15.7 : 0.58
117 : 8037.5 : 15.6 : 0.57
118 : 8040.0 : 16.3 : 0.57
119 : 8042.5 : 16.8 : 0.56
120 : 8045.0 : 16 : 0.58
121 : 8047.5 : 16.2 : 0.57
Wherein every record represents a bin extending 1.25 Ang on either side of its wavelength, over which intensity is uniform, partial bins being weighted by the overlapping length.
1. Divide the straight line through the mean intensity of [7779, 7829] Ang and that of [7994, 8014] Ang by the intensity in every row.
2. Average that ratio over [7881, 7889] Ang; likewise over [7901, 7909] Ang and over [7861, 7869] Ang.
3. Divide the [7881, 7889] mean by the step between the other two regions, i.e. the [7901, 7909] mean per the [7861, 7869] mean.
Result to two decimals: 0.98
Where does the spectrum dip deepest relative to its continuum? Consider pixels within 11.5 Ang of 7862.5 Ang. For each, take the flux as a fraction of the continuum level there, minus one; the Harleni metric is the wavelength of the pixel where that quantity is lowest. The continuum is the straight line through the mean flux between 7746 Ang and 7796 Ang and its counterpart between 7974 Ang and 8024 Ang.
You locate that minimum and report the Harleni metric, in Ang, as 7855.0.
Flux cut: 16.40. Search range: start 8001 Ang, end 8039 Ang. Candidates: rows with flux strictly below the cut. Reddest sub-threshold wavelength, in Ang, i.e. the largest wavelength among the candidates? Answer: 8037.5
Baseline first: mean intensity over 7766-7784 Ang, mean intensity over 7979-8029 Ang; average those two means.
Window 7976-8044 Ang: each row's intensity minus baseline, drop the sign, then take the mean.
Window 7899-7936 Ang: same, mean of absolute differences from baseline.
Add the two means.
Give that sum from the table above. 1.22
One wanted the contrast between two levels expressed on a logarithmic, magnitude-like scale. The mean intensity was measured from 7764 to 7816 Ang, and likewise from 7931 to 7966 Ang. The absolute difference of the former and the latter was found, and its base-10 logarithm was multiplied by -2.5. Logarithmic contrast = 2.8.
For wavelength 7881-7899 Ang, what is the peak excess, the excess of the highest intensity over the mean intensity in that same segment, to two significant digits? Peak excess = 0.99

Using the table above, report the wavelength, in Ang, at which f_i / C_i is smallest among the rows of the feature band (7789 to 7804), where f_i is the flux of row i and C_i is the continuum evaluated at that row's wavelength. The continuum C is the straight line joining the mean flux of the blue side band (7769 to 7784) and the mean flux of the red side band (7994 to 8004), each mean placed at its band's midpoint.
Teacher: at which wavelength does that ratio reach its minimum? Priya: 7795.0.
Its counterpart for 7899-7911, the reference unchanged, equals 7900.0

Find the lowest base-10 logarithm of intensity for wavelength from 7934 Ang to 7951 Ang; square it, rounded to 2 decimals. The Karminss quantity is 1.38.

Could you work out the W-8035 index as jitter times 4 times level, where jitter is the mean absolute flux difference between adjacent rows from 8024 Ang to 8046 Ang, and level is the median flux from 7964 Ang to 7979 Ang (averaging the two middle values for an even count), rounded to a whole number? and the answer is 19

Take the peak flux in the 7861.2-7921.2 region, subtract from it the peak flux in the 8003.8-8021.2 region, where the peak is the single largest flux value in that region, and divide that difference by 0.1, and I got 12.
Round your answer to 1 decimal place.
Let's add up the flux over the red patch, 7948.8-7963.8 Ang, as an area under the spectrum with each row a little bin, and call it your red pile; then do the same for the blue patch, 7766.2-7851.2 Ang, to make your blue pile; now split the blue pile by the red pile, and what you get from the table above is 5.7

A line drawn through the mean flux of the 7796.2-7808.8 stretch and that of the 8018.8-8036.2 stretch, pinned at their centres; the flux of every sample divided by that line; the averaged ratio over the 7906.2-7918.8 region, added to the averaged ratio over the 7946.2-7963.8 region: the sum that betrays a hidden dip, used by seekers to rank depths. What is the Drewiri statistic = 2.04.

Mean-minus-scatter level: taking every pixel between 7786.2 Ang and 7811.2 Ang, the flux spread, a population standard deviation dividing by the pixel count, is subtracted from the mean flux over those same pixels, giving 15.3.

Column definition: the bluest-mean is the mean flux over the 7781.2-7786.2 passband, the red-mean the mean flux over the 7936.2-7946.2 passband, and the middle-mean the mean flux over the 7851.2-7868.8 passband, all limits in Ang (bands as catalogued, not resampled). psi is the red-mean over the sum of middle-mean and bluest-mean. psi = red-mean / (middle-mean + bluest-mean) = 0.501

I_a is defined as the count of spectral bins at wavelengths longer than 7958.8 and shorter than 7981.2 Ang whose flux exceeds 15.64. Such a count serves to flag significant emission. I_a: 4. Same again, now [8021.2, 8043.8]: 7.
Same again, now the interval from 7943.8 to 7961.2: 5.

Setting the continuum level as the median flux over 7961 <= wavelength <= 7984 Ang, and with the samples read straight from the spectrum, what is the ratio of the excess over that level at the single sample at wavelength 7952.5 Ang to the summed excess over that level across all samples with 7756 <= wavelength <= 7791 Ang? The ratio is 0.12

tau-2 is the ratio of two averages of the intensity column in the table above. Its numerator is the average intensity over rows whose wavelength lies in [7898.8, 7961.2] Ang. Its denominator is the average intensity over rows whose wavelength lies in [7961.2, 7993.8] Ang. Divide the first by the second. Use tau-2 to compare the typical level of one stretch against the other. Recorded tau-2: 1.04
